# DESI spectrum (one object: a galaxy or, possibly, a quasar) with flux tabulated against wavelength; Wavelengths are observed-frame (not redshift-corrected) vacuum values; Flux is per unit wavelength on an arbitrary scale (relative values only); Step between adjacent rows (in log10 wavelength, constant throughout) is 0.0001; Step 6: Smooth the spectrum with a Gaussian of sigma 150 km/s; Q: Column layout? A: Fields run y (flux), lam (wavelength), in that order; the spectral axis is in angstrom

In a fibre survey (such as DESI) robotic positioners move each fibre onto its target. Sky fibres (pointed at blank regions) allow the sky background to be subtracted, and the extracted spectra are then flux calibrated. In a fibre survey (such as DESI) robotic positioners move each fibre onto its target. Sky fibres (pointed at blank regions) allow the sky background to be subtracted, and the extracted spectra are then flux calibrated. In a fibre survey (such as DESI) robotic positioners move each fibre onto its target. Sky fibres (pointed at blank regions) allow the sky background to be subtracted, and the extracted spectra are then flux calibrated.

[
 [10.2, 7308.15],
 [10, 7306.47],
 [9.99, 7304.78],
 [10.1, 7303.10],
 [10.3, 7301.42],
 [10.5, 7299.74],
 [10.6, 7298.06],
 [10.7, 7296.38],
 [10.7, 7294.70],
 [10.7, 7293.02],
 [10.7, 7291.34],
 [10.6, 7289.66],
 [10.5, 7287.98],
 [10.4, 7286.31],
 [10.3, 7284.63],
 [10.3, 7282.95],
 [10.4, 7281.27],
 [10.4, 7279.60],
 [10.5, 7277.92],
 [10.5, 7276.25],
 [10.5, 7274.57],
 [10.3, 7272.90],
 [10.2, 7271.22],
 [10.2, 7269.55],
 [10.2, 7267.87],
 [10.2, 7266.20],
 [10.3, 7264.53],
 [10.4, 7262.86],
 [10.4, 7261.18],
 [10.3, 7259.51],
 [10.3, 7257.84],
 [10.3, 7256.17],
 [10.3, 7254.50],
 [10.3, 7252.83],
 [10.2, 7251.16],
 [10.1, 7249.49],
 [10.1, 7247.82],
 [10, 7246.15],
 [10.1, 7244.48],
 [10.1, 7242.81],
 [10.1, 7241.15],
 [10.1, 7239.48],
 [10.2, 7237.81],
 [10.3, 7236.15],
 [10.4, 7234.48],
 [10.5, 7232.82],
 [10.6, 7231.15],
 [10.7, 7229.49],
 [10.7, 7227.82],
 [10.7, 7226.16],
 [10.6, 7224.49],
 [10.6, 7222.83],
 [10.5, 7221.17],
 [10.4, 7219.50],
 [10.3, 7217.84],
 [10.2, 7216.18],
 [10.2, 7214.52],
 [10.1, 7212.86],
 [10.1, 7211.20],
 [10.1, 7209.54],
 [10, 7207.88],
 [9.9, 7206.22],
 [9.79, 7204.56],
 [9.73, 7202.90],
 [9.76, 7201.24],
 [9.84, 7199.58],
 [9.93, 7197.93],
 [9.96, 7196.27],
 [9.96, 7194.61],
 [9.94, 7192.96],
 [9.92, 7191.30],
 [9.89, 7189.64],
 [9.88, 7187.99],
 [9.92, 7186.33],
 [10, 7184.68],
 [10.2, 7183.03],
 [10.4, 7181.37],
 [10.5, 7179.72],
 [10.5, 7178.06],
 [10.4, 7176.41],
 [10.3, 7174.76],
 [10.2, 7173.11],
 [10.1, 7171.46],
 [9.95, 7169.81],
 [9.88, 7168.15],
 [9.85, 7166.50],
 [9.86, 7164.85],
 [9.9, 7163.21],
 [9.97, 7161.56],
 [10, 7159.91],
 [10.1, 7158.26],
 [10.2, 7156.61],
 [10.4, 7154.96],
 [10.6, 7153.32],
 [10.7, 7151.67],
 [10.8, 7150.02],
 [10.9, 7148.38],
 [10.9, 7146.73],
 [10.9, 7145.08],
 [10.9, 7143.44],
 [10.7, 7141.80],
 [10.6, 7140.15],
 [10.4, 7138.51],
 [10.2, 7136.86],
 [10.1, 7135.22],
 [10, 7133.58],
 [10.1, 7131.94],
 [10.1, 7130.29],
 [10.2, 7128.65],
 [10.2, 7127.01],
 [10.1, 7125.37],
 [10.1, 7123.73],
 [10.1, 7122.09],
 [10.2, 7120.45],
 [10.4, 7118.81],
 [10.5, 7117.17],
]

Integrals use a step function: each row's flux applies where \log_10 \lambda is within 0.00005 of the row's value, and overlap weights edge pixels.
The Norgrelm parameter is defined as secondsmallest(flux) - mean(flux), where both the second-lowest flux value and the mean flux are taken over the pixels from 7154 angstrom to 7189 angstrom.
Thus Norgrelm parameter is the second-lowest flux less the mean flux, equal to -0.26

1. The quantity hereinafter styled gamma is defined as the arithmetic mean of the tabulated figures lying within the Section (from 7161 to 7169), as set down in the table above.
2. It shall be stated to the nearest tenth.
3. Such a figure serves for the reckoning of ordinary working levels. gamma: 9.9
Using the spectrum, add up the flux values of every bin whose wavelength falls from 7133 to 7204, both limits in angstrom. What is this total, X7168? 439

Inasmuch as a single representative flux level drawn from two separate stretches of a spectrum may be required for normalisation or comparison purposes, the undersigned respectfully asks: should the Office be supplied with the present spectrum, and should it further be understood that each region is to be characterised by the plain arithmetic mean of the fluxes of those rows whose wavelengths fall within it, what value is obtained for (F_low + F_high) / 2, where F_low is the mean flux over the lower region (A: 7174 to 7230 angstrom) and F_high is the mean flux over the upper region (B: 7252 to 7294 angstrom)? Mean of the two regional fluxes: 10.3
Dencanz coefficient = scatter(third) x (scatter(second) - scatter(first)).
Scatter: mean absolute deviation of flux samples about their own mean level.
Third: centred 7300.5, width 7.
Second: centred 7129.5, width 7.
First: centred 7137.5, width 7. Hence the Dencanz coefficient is -0.0219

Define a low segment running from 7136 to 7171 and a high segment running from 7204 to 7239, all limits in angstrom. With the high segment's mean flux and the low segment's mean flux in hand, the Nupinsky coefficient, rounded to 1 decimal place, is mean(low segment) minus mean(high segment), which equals 0.0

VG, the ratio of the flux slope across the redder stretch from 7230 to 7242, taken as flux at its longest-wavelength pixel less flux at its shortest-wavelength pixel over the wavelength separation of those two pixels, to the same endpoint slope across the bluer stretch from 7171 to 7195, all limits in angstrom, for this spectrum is 8.3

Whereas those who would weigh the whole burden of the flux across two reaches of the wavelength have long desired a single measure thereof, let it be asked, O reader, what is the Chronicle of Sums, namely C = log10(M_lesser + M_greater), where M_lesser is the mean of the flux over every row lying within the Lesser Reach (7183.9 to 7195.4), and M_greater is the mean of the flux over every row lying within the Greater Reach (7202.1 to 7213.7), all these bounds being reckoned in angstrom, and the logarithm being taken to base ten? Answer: 1.30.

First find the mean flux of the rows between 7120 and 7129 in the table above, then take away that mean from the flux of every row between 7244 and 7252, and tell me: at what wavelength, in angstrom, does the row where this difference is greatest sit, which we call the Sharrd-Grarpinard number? 7251.16 angstrom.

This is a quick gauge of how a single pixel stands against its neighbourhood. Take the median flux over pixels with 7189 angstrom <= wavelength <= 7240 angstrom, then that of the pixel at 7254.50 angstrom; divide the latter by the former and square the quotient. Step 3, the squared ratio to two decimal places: 1.04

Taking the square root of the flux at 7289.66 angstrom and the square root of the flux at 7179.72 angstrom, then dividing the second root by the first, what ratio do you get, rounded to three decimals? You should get 0.995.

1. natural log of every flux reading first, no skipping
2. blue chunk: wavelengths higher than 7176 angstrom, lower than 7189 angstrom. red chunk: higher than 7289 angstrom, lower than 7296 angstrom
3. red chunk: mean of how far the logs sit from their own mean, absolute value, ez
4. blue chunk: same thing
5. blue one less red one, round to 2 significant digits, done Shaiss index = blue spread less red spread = 0.019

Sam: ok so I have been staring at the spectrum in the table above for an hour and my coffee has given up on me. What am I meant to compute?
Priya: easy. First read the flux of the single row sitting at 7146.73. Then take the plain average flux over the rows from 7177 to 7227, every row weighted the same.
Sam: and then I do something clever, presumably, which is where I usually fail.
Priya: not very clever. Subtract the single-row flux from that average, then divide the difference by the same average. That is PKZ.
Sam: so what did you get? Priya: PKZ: -0.076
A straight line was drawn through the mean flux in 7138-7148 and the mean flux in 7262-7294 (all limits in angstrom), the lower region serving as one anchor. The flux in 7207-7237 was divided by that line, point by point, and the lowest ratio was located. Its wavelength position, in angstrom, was 7207.88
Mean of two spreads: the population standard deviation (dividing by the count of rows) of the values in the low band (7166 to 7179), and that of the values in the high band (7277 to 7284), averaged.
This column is 0.149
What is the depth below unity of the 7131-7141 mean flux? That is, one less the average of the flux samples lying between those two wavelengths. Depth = -9.2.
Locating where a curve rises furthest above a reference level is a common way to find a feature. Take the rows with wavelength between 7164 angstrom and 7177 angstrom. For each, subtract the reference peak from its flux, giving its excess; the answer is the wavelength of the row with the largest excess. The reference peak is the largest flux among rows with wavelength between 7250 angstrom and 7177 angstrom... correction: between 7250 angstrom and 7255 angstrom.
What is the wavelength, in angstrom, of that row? 7176.41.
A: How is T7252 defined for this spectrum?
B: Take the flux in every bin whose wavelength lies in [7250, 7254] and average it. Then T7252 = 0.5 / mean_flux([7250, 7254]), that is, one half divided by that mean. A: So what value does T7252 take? 0.0488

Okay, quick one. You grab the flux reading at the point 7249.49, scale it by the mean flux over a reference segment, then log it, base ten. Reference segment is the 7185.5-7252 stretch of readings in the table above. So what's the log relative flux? -0.003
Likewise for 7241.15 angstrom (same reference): -0.003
